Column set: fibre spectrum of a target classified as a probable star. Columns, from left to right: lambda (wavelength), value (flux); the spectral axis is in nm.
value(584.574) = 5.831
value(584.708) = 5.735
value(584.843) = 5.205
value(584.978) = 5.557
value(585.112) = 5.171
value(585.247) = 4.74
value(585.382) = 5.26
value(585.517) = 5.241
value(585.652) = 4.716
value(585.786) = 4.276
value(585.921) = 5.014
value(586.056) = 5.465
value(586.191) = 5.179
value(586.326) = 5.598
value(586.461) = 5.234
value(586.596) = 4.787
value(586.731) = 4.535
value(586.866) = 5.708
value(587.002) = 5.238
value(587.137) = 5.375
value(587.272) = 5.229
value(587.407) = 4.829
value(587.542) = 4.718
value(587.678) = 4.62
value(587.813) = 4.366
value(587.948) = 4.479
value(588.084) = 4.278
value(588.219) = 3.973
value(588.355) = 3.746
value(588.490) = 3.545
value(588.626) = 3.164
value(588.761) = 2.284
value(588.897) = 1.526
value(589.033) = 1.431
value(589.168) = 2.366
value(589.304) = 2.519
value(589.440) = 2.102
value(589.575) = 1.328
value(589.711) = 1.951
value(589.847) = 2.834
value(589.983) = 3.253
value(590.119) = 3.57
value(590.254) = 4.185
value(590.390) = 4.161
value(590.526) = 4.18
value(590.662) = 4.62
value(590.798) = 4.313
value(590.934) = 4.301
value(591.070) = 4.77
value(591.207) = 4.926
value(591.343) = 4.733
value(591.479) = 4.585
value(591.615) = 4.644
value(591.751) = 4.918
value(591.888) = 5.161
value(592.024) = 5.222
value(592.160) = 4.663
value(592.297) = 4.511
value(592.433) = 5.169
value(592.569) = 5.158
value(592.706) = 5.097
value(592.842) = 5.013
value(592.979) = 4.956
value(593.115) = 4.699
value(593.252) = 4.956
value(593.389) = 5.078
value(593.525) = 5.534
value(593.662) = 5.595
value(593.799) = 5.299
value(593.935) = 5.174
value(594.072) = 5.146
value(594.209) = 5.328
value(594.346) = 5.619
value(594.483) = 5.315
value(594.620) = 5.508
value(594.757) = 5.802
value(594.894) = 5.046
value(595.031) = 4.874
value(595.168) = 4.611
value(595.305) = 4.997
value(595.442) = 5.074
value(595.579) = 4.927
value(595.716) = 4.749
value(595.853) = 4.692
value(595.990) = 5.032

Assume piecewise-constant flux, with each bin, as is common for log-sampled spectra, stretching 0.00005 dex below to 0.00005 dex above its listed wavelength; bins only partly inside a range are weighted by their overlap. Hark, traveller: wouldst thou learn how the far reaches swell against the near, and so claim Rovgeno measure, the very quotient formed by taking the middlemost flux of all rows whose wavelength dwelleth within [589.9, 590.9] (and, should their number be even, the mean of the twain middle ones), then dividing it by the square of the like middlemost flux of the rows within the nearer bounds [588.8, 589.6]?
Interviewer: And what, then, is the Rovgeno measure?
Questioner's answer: 1.27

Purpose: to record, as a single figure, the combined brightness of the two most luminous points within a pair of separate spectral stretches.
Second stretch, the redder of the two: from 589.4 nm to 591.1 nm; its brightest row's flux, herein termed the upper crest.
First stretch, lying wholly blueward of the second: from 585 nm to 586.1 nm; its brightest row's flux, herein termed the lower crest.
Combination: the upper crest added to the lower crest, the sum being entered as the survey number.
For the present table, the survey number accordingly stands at 10.2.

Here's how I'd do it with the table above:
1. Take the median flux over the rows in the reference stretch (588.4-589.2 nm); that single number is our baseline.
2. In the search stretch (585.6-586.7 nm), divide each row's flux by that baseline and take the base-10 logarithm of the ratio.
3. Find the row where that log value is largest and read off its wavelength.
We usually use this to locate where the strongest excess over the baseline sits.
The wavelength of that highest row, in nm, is 586.326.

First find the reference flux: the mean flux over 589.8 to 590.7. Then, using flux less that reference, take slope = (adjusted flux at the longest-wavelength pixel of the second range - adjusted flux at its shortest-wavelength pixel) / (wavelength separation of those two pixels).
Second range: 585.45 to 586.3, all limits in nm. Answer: -0.1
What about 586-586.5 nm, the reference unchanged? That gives -0.6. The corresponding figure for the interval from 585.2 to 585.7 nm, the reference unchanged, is -0.1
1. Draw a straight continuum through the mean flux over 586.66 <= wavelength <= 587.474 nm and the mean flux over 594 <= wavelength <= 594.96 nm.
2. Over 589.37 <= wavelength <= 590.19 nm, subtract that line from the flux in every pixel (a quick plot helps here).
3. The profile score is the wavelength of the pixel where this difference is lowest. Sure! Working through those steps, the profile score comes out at 589.575 nm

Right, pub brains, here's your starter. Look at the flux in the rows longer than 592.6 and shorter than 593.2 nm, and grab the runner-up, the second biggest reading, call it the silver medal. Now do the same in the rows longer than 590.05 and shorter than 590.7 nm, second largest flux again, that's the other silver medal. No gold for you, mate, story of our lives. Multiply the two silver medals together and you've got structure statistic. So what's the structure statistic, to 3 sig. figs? 21.0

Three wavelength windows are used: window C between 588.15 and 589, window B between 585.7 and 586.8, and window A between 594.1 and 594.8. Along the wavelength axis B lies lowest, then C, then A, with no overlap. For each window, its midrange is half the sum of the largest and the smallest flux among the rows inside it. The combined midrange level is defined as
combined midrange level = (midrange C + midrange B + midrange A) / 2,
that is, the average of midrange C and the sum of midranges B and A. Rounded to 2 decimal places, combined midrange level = 6.62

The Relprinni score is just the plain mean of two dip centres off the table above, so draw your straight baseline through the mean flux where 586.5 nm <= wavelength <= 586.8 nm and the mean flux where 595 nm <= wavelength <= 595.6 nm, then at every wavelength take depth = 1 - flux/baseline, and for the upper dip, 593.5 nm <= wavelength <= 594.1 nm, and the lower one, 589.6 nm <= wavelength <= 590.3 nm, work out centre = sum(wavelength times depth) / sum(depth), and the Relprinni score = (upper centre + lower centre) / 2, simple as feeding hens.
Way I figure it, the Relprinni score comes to 591.81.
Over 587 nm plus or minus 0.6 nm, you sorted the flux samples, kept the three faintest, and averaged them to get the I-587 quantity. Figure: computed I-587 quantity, 4.7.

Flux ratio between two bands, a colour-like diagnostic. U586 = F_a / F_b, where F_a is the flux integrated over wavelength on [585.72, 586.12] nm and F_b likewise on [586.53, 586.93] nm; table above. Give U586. 0.98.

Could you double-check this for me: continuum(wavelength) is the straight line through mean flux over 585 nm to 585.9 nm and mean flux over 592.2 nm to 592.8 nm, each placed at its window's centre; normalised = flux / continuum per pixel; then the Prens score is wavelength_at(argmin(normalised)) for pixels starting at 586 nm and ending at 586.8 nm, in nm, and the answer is 586.731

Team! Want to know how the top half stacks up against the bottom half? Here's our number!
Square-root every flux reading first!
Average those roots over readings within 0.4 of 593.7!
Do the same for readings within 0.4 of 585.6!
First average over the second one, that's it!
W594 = 1.04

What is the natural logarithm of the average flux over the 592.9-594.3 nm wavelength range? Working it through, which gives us 1.64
